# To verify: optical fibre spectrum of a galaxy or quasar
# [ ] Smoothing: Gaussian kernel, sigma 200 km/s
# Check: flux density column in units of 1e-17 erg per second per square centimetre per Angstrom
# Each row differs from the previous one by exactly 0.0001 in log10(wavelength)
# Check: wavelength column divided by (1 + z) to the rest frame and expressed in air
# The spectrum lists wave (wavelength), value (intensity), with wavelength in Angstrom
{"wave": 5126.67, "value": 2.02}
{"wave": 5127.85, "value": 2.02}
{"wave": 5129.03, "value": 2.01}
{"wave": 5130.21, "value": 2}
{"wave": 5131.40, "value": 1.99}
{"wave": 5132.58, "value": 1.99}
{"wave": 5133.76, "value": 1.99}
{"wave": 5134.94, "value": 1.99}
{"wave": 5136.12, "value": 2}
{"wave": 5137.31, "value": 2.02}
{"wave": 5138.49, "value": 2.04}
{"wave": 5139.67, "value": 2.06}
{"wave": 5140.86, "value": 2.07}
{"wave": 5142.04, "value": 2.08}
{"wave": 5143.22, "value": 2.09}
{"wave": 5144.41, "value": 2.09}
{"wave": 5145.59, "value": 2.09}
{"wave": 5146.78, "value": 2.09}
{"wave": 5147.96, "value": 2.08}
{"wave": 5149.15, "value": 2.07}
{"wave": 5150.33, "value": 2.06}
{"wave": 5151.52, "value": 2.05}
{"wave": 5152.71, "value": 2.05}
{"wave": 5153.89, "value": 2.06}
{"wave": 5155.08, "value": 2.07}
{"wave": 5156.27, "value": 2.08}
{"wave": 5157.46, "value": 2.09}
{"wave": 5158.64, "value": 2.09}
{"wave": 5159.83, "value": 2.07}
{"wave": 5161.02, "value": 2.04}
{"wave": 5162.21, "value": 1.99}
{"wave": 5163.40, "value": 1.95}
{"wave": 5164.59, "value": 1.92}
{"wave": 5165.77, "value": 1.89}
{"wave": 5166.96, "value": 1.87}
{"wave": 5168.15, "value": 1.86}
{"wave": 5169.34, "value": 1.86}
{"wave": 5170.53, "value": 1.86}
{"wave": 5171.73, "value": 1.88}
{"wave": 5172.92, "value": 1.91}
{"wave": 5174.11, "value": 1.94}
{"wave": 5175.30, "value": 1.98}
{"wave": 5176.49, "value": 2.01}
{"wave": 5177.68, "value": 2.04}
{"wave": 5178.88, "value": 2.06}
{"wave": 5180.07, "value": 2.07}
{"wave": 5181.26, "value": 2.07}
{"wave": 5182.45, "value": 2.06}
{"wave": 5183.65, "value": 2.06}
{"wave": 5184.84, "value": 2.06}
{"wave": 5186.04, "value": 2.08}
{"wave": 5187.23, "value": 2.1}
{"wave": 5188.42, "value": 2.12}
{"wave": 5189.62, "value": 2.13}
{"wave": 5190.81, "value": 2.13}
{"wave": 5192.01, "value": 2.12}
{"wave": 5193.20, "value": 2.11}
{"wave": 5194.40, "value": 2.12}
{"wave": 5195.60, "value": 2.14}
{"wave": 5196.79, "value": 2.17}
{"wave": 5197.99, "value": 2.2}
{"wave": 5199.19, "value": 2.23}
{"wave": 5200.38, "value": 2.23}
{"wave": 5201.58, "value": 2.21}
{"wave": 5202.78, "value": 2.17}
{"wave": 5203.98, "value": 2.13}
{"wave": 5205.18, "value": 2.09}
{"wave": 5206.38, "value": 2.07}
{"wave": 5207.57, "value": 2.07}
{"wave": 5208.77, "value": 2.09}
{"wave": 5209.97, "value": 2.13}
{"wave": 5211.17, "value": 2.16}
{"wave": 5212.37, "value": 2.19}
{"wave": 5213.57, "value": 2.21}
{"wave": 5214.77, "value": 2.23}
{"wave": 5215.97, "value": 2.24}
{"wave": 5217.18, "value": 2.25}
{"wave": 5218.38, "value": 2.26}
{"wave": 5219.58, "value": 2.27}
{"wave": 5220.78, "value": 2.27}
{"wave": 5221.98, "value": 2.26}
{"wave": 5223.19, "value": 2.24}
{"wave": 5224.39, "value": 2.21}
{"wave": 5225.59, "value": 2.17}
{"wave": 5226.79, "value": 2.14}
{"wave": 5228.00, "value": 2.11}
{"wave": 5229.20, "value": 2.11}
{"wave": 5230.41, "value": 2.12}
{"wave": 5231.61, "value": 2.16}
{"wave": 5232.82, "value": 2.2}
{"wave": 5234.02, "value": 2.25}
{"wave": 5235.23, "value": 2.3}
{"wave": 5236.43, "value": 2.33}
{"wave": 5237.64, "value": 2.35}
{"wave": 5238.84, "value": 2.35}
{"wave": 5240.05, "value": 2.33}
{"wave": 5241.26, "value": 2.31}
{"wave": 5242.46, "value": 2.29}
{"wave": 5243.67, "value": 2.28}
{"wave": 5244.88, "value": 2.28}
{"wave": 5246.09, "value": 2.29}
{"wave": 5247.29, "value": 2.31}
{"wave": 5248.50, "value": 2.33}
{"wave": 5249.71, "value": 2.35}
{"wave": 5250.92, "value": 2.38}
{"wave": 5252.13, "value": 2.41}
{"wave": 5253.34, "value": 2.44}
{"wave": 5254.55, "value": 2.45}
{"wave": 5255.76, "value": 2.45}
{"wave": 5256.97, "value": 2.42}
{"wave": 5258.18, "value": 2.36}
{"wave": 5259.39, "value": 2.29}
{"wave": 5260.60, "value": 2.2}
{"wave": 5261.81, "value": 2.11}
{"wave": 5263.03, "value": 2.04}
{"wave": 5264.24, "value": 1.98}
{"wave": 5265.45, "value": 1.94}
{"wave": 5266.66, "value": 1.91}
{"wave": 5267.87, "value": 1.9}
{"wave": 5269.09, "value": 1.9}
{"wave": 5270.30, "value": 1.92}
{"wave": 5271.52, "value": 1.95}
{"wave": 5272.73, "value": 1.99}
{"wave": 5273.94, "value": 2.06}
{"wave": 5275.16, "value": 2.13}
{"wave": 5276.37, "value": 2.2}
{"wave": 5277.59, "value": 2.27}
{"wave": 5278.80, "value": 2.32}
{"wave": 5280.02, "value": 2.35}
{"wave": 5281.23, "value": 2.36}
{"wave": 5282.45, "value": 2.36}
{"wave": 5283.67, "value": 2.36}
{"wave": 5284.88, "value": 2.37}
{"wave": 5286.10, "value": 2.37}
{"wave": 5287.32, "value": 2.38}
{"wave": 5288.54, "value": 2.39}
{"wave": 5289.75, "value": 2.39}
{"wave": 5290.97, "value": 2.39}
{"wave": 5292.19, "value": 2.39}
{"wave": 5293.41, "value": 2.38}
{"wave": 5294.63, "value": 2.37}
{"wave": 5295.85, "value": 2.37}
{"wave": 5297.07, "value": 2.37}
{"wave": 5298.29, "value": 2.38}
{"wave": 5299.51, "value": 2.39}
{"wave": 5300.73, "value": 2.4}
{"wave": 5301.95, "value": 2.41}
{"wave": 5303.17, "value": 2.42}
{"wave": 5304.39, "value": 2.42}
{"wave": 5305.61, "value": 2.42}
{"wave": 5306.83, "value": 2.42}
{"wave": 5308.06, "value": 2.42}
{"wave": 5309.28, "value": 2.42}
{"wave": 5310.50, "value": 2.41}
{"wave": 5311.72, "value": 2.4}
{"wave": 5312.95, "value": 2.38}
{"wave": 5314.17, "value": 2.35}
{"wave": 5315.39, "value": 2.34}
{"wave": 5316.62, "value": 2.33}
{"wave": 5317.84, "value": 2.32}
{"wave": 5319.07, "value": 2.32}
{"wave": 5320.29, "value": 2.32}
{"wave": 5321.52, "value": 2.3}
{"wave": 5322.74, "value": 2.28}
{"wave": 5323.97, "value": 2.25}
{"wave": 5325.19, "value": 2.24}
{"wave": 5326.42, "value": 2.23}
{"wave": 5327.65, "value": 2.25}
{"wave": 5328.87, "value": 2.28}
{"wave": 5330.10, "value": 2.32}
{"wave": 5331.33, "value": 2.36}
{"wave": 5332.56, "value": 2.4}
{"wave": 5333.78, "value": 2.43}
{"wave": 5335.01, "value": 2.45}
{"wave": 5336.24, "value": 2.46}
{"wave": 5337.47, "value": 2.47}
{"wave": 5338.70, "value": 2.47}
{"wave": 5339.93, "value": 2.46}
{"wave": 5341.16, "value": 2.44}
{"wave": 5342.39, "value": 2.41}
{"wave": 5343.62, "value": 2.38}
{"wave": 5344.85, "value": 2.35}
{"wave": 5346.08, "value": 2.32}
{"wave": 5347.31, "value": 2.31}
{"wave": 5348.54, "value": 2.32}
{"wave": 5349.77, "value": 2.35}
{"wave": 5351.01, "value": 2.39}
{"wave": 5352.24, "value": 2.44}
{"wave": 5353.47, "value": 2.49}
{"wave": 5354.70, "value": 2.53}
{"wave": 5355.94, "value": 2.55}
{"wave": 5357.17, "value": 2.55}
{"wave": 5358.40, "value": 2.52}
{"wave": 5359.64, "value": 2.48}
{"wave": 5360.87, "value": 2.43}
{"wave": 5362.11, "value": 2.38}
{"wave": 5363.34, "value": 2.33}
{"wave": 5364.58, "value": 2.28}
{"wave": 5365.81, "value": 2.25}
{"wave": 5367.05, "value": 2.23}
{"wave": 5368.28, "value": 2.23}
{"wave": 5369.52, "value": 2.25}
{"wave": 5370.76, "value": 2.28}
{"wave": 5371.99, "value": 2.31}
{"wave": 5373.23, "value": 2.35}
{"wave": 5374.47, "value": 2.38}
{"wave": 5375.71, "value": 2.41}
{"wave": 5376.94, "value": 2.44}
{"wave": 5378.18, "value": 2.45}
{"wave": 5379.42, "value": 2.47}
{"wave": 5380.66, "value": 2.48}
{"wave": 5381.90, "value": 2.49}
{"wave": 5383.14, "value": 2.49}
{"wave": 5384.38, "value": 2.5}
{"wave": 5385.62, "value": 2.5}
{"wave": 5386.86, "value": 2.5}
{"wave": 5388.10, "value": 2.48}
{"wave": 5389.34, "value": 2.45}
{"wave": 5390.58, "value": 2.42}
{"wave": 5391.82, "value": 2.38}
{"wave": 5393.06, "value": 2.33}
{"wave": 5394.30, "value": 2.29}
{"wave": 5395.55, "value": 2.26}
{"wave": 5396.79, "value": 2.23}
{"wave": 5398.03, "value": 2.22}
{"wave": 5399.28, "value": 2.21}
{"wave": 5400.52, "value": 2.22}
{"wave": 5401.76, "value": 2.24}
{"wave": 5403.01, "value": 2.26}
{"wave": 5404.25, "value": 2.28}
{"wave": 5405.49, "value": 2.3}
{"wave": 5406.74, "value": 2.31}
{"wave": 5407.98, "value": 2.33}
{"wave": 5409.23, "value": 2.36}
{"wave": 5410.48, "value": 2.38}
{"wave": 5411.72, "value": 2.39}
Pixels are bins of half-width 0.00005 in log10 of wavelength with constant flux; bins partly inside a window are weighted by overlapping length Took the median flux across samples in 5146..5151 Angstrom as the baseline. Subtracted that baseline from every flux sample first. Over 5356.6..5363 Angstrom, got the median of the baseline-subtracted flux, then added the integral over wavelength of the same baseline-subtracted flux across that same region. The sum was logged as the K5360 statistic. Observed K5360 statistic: 2.9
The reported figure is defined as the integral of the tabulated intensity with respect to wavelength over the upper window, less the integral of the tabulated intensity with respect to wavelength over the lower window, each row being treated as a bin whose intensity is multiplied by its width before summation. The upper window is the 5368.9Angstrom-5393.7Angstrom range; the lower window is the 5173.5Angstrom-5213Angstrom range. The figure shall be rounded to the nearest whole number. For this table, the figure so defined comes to -23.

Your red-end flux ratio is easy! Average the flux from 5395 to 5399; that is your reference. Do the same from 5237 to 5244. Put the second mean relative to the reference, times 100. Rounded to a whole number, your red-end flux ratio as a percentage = 104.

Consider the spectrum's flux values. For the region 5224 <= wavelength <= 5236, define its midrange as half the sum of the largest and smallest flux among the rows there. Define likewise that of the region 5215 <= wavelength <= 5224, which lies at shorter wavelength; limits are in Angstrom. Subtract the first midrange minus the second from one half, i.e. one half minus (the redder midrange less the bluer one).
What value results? 0.55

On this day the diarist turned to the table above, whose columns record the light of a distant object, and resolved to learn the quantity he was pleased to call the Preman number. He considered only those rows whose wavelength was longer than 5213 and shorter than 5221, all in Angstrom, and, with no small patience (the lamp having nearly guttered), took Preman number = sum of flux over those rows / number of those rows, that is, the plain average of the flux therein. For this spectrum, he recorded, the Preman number 2.25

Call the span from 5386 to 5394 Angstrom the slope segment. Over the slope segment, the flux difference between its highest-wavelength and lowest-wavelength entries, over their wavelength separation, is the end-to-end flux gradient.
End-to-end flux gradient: -0.027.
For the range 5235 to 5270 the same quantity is -0.012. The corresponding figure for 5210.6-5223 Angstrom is 0.009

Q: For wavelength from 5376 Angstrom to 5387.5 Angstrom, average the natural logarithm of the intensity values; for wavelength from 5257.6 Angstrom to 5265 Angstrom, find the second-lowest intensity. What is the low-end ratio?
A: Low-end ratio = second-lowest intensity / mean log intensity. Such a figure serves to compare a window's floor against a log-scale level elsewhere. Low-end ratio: 2.25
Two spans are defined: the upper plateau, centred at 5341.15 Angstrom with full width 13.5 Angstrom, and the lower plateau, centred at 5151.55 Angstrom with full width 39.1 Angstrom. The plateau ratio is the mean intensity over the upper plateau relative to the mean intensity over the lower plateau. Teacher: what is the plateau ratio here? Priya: 1.194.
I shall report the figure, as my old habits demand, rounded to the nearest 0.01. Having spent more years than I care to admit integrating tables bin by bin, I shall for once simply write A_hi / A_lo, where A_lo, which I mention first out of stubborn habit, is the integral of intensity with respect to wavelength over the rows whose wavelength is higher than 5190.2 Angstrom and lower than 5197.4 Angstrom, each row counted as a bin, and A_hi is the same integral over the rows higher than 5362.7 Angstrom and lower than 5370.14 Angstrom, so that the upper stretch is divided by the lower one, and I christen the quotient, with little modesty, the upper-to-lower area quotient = 1.10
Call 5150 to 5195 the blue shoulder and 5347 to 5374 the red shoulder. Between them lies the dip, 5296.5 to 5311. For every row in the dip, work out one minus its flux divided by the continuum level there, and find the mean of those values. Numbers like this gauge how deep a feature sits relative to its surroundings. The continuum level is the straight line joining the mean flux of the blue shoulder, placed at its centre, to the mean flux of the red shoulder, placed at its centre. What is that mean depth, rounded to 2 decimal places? -0.06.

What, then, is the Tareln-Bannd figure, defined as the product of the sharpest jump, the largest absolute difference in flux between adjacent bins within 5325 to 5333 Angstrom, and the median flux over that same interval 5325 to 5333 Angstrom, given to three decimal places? 0.091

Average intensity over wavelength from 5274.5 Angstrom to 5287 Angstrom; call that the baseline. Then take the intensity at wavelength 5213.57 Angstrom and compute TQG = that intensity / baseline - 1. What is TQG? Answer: -0.043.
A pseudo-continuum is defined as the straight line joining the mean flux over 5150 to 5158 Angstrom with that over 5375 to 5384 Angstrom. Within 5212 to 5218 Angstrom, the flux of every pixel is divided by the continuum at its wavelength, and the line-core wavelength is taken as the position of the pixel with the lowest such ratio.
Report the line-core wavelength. 5212.37 Angstrom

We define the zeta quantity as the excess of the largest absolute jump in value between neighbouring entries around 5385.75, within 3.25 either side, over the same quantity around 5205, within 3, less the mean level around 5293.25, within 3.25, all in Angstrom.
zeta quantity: -2.40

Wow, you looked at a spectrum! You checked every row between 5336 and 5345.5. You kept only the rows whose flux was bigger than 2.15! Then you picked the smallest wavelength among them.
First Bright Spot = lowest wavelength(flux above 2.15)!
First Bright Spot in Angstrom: 5336.24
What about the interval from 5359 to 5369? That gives 5359.64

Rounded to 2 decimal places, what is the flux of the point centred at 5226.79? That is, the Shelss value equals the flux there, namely 2.14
